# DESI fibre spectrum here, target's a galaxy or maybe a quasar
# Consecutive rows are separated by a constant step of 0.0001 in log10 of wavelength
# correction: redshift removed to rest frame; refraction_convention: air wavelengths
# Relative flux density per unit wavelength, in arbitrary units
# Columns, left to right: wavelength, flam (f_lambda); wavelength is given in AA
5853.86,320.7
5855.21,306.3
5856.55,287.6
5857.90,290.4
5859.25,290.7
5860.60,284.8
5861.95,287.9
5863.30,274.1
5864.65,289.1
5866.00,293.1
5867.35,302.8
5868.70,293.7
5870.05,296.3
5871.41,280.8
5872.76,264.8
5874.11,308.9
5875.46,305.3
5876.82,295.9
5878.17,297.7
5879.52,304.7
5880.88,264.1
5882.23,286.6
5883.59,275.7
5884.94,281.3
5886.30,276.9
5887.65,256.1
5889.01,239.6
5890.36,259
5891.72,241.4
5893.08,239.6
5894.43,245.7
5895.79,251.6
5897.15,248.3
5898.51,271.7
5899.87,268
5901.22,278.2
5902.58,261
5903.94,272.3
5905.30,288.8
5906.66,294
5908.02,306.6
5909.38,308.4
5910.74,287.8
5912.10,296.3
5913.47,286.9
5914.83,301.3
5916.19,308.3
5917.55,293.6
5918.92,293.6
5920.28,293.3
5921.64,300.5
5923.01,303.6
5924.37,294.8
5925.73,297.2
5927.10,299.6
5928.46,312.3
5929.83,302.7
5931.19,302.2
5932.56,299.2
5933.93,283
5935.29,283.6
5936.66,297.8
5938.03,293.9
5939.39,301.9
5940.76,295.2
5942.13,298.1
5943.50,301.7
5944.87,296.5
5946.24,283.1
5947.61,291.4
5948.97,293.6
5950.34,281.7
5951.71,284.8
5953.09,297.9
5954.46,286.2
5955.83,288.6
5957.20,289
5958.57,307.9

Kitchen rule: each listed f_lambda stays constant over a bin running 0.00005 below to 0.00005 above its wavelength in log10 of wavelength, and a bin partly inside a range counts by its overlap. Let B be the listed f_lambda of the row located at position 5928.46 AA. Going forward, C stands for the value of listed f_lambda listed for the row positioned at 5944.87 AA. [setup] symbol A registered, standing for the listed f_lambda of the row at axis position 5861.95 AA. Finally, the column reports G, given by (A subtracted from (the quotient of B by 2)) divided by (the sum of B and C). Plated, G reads -0.22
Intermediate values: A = 287.9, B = 312.3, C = 296.5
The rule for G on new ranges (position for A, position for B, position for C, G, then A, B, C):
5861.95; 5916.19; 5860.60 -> -0.23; 287.9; 308.3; 284.8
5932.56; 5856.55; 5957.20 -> -0.27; 299.2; 287.6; 289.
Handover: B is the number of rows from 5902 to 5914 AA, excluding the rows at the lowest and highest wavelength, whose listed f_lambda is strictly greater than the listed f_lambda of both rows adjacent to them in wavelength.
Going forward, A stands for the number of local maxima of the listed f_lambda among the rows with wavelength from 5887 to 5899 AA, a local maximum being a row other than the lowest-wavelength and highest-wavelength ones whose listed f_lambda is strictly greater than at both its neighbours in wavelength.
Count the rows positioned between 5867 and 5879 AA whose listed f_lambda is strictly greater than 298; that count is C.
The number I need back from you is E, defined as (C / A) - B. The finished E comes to -0.5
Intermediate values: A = 2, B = 2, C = 3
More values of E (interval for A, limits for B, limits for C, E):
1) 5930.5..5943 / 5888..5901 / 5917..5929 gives -1.0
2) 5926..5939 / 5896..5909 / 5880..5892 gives -2.0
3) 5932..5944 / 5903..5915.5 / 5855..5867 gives -1.5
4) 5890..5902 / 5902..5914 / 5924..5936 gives 0.5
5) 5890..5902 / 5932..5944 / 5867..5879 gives -0.5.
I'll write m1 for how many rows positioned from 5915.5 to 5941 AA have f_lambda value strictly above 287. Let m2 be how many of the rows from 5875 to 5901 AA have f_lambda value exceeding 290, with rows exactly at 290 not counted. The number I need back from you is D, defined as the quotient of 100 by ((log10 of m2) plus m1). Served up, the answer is 6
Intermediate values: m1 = 17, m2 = 4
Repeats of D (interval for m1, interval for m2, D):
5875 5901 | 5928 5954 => 19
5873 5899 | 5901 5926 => 16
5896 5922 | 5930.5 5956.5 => 8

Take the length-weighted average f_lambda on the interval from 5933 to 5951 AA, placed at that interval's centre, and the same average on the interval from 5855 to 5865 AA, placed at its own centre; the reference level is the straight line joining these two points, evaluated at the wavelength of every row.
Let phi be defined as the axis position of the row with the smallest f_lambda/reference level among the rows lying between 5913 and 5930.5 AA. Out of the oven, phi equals 5913.47 AA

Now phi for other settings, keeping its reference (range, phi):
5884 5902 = 5893.08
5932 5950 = 5946.24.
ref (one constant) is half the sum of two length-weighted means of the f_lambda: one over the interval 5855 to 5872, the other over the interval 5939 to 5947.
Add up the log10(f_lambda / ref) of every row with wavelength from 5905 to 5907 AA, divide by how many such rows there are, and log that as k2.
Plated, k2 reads -0.002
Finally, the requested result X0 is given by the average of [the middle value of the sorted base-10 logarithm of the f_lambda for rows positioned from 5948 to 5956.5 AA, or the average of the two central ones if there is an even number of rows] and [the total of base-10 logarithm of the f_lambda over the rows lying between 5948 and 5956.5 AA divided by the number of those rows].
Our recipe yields 2.46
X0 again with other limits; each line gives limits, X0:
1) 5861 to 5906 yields 2.44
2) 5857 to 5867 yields 2.46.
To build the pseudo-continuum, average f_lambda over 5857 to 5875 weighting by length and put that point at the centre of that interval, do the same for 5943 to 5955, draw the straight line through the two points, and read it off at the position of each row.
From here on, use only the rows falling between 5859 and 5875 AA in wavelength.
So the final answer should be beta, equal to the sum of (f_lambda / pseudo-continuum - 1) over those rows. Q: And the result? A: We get -0.01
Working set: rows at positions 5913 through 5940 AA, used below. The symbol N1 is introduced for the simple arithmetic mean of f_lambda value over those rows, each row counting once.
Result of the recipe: 297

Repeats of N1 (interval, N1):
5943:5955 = 291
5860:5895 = 279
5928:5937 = 297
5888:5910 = 267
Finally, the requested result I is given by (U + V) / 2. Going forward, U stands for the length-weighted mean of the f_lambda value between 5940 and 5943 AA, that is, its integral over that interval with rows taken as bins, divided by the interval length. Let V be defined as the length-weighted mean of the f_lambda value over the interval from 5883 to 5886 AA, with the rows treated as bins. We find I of 287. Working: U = 297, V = 278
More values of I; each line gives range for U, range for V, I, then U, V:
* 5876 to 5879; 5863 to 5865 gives 290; 298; 282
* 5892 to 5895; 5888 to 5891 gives 246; 243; 250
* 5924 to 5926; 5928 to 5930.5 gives 302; 297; 307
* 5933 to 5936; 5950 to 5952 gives 284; 285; 283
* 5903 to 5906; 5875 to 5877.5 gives 289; 279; 300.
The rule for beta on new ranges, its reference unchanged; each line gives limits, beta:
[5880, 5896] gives -1.23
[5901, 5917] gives 0.04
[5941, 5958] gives 0.02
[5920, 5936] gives 0.31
